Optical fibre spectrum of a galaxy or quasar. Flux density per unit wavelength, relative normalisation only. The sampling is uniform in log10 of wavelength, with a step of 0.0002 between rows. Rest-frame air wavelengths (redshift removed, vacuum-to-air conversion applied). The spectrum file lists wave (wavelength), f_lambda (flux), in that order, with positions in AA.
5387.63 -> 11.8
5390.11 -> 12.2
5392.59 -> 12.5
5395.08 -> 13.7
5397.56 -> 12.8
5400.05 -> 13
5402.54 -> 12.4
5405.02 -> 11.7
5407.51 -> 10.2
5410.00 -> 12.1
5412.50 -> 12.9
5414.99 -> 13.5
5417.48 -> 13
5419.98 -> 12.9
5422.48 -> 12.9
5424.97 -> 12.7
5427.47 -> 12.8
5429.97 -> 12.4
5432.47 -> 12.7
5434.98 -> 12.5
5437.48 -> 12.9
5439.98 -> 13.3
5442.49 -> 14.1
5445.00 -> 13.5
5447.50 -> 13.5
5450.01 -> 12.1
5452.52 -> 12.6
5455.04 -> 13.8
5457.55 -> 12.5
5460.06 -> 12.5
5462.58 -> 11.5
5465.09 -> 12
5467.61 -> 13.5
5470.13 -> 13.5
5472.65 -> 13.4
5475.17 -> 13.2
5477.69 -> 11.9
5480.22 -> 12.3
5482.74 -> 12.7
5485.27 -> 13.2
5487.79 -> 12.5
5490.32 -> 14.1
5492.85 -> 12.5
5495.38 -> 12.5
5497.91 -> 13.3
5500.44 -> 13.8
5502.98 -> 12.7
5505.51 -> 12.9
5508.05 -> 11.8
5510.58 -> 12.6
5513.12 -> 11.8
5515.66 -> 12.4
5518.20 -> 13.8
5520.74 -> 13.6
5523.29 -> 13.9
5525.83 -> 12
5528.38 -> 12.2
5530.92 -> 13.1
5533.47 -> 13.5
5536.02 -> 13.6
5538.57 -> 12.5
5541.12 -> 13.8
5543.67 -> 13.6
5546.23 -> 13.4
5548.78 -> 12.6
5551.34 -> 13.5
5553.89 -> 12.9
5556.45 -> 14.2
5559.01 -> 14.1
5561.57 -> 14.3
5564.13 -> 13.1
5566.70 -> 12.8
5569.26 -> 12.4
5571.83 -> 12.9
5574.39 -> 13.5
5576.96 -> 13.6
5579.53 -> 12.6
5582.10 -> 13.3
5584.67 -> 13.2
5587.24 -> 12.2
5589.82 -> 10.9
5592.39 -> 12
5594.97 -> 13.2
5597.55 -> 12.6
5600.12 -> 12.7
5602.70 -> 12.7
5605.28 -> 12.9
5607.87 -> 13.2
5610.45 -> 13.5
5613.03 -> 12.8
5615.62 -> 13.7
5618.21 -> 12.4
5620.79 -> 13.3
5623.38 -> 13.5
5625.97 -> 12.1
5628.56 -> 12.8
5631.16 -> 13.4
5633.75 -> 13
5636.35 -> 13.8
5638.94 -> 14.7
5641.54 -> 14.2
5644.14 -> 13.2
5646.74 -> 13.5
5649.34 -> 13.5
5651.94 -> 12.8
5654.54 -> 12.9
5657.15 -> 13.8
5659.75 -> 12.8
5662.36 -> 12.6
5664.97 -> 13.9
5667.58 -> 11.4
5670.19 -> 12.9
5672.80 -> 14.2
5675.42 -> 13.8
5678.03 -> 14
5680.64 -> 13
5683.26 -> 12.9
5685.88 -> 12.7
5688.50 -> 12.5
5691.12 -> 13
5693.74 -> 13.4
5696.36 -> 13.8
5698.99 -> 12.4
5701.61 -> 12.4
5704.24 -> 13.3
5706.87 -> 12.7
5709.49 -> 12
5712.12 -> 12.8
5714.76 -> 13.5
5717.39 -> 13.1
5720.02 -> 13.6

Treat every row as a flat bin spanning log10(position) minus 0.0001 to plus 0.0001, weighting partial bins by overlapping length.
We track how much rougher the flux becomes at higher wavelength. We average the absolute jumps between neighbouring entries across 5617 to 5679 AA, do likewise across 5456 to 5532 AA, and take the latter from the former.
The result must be 0.06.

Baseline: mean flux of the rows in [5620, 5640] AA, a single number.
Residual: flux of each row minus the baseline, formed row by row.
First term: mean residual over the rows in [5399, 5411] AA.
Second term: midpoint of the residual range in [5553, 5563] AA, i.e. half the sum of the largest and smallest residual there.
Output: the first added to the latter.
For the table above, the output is -1.2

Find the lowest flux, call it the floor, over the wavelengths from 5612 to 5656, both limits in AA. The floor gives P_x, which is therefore 12.1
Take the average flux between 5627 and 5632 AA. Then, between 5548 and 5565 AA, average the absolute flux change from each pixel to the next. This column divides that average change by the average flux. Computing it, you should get 0.055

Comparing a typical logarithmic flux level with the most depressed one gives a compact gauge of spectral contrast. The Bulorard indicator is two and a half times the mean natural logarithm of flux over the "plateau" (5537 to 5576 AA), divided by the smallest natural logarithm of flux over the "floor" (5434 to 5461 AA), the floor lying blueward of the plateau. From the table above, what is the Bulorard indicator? 2.59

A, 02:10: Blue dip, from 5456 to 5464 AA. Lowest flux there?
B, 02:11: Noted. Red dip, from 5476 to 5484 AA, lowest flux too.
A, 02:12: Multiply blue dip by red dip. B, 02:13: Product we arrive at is 137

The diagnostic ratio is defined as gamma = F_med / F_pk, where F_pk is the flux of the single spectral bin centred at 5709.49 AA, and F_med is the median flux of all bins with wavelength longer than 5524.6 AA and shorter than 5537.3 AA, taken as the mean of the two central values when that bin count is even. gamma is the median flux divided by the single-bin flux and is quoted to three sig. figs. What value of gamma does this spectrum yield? 1.09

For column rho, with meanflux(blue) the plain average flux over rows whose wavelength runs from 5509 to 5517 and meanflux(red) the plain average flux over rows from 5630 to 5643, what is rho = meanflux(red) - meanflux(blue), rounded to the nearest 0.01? 1.55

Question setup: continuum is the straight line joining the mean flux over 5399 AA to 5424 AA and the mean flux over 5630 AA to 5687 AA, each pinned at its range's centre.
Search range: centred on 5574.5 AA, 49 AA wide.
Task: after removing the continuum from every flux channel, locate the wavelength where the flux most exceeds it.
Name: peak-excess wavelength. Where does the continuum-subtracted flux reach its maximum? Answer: 5561.57 AA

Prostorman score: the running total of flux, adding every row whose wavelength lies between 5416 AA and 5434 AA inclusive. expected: 89.4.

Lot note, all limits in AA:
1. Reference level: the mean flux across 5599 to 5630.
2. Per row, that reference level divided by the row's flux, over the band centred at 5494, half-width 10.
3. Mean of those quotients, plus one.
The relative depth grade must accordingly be 1.99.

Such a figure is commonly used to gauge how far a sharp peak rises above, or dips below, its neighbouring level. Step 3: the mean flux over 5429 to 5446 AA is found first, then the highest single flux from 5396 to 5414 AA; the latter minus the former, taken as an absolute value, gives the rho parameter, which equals 0.06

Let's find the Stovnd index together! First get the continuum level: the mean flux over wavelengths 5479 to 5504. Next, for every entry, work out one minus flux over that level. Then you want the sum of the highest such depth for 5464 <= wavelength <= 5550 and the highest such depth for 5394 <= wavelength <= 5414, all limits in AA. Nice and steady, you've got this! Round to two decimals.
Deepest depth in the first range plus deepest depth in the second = 0.30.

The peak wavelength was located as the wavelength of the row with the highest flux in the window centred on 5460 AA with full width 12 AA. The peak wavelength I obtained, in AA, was 5455.04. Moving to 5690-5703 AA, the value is 5696.36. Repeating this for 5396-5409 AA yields 5400.05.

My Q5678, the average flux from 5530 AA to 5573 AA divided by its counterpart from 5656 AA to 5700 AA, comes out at 1.01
